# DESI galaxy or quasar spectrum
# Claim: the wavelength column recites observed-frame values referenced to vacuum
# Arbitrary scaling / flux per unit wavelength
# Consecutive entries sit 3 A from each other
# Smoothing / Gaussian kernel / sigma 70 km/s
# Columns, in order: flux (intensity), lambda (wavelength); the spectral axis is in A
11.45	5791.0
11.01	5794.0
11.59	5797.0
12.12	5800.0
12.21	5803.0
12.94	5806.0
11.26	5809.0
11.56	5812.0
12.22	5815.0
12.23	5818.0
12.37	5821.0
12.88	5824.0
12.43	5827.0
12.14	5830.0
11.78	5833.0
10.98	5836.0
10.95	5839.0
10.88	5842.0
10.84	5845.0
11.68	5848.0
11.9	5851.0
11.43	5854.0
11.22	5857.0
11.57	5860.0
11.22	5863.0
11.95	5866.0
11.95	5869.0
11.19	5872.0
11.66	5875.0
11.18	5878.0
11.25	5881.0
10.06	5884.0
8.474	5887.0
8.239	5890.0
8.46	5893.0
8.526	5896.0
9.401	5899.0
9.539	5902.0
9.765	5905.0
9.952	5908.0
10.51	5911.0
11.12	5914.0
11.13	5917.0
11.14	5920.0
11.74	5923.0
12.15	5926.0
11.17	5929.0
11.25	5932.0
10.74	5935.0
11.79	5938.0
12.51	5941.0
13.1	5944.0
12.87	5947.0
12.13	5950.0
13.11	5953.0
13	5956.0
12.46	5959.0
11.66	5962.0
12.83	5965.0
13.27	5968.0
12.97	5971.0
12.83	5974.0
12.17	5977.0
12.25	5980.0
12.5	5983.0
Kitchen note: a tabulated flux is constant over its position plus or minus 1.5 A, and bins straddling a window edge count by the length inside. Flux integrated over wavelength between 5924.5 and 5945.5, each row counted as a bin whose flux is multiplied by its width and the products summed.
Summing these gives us 248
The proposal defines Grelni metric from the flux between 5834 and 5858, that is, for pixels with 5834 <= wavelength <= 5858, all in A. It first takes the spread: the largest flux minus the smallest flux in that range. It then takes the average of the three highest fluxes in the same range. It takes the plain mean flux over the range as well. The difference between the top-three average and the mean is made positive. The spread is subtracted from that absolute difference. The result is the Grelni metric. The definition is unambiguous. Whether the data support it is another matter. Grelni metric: -0.6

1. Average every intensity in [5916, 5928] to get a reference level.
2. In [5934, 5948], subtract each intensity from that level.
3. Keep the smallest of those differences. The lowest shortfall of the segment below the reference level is -1.56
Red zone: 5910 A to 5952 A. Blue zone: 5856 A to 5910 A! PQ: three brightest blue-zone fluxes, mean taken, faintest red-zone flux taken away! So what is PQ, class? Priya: 1.3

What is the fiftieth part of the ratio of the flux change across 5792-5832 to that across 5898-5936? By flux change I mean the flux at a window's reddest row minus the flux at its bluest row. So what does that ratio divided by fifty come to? 0.017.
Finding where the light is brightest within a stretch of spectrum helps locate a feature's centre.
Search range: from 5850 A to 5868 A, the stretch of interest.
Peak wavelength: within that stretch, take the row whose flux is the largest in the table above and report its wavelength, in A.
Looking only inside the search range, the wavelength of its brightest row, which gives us 5866.0 A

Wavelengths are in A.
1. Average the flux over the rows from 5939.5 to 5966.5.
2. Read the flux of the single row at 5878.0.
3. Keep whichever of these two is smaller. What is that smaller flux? 11.2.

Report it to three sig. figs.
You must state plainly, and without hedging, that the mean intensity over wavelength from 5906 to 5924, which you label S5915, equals 10.9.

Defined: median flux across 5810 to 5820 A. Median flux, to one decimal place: 12.2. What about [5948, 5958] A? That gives 13.0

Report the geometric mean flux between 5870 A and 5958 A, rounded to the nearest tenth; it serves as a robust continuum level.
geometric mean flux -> 10.8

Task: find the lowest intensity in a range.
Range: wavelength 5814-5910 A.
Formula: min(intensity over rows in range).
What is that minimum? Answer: 8.239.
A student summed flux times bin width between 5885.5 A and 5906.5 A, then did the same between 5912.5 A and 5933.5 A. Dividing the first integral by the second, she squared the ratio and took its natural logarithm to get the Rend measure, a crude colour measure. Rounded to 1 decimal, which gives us -0.5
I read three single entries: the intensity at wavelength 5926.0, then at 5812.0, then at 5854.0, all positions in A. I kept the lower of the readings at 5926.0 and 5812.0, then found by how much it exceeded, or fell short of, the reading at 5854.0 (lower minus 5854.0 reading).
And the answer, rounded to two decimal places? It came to 0.13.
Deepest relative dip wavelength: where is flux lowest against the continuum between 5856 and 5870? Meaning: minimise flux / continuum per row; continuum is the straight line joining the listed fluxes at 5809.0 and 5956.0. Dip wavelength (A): 5863.0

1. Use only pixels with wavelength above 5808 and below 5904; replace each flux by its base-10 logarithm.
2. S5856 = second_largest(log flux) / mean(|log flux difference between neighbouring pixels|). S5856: 65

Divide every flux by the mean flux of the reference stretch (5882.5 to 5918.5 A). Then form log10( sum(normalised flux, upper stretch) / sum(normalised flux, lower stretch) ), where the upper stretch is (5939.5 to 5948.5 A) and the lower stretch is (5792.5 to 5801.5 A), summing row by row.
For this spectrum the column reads 0.045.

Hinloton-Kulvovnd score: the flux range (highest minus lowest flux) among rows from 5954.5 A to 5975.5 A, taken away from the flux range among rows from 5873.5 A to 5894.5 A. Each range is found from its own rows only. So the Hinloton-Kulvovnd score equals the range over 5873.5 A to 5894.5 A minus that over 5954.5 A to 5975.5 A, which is 1.8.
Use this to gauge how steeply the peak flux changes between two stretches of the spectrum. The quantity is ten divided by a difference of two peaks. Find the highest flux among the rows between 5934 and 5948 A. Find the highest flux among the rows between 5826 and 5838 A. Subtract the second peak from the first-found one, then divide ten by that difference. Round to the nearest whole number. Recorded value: 15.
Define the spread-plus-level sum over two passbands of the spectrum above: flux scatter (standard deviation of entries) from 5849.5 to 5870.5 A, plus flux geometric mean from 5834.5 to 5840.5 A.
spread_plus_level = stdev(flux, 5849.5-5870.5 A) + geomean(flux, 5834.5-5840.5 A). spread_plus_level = 11.3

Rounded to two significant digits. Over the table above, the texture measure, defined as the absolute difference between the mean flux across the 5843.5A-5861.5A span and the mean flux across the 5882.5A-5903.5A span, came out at 2.5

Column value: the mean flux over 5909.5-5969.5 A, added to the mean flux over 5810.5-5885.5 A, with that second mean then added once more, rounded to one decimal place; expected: 35.1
